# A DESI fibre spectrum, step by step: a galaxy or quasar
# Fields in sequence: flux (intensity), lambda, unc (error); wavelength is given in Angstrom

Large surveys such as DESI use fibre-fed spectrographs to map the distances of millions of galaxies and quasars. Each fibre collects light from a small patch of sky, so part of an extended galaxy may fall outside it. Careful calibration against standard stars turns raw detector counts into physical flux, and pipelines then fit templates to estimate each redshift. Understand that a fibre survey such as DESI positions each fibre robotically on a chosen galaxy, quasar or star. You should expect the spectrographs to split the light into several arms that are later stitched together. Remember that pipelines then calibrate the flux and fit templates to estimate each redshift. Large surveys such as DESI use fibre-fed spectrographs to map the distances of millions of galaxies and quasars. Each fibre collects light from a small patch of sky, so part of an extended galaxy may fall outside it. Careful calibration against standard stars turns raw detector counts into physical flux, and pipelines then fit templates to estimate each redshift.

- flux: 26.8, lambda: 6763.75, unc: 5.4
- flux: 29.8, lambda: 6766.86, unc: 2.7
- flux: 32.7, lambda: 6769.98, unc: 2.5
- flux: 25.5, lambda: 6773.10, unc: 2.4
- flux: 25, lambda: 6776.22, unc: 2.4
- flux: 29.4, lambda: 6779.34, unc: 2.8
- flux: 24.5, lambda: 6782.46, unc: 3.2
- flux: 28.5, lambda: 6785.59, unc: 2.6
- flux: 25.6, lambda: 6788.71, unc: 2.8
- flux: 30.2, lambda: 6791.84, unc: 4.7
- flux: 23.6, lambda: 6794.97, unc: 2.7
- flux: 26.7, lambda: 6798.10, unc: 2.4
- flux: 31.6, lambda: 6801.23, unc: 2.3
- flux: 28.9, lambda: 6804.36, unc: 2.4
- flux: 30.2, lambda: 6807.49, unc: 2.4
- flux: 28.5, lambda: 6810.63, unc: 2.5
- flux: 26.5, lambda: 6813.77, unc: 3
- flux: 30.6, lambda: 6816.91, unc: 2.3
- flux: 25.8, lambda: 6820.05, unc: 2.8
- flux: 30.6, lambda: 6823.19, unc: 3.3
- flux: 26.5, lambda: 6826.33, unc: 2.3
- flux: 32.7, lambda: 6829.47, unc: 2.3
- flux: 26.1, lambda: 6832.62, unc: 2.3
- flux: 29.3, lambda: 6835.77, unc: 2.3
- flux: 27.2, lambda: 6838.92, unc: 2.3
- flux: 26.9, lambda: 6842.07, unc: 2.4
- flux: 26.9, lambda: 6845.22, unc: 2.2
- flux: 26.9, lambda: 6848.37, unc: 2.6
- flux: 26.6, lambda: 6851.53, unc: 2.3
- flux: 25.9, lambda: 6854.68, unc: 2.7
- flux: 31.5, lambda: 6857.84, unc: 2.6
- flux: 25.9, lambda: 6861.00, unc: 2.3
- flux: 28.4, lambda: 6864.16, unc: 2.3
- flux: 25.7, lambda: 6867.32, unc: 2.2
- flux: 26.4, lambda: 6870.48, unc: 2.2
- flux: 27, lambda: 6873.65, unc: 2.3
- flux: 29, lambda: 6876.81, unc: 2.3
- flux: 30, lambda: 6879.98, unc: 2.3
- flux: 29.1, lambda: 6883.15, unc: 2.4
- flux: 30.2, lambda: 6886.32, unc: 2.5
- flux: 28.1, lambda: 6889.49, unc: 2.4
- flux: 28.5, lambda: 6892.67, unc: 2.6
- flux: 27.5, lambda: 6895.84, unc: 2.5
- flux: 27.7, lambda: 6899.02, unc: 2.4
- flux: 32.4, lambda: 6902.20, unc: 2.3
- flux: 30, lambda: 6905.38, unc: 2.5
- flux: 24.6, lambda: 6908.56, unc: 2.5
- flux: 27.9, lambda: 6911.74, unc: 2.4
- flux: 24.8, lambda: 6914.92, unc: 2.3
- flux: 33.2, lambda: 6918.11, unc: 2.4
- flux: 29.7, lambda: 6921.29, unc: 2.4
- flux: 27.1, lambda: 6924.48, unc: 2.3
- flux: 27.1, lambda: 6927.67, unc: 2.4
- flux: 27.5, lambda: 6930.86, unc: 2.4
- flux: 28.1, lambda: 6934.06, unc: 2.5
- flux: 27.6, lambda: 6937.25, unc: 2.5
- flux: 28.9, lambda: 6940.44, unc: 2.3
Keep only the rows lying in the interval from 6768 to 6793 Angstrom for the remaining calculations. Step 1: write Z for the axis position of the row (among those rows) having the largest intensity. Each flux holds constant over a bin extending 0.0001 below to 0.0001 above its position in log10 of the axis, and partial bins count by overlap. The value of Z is 6769.98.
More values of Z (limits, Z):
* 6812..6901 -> 6829.47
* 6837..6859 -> 6857.84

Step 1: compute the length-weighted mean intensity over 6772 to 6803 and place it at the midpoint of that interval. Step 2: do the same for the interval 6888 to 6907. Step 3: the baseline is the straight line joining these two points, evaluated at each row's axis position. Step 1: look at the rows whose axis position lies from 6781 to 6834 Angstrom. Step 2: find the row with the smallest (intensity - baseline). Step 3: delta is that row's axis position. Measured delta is 6794.97 Angstrom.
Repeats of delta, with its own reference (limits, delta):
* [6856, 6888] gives 6867.32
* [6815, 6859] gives 6854.68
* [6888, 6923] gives 6908.56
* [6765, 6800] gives 6794.97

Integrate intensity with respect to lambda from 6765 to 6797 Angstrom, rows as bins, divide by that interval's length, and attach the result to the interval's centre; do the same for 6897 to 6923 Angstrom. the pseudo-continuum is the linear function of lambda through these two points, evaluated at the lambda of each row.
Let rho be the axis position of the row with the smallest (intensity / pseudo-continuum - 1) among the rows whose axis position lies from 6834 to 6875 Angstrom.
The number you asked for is 6867.32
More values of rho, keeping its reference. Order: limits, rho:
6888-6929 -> 6908.56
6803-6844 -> 6820.05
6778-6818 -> 6794.97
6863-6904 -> 6867.32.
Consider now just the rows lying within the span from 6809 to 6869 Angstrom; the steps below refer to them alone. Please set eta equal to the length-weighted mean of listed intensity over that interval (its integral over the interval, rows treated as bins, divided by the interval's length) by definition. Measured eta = 27.81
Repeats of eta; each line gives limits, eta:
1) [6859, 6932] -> 28.19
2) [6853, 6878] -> 27.46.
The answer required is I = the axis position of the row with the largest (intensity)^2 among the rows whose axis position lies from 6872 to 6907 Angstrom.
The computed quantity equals 6902.20 Angstrom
